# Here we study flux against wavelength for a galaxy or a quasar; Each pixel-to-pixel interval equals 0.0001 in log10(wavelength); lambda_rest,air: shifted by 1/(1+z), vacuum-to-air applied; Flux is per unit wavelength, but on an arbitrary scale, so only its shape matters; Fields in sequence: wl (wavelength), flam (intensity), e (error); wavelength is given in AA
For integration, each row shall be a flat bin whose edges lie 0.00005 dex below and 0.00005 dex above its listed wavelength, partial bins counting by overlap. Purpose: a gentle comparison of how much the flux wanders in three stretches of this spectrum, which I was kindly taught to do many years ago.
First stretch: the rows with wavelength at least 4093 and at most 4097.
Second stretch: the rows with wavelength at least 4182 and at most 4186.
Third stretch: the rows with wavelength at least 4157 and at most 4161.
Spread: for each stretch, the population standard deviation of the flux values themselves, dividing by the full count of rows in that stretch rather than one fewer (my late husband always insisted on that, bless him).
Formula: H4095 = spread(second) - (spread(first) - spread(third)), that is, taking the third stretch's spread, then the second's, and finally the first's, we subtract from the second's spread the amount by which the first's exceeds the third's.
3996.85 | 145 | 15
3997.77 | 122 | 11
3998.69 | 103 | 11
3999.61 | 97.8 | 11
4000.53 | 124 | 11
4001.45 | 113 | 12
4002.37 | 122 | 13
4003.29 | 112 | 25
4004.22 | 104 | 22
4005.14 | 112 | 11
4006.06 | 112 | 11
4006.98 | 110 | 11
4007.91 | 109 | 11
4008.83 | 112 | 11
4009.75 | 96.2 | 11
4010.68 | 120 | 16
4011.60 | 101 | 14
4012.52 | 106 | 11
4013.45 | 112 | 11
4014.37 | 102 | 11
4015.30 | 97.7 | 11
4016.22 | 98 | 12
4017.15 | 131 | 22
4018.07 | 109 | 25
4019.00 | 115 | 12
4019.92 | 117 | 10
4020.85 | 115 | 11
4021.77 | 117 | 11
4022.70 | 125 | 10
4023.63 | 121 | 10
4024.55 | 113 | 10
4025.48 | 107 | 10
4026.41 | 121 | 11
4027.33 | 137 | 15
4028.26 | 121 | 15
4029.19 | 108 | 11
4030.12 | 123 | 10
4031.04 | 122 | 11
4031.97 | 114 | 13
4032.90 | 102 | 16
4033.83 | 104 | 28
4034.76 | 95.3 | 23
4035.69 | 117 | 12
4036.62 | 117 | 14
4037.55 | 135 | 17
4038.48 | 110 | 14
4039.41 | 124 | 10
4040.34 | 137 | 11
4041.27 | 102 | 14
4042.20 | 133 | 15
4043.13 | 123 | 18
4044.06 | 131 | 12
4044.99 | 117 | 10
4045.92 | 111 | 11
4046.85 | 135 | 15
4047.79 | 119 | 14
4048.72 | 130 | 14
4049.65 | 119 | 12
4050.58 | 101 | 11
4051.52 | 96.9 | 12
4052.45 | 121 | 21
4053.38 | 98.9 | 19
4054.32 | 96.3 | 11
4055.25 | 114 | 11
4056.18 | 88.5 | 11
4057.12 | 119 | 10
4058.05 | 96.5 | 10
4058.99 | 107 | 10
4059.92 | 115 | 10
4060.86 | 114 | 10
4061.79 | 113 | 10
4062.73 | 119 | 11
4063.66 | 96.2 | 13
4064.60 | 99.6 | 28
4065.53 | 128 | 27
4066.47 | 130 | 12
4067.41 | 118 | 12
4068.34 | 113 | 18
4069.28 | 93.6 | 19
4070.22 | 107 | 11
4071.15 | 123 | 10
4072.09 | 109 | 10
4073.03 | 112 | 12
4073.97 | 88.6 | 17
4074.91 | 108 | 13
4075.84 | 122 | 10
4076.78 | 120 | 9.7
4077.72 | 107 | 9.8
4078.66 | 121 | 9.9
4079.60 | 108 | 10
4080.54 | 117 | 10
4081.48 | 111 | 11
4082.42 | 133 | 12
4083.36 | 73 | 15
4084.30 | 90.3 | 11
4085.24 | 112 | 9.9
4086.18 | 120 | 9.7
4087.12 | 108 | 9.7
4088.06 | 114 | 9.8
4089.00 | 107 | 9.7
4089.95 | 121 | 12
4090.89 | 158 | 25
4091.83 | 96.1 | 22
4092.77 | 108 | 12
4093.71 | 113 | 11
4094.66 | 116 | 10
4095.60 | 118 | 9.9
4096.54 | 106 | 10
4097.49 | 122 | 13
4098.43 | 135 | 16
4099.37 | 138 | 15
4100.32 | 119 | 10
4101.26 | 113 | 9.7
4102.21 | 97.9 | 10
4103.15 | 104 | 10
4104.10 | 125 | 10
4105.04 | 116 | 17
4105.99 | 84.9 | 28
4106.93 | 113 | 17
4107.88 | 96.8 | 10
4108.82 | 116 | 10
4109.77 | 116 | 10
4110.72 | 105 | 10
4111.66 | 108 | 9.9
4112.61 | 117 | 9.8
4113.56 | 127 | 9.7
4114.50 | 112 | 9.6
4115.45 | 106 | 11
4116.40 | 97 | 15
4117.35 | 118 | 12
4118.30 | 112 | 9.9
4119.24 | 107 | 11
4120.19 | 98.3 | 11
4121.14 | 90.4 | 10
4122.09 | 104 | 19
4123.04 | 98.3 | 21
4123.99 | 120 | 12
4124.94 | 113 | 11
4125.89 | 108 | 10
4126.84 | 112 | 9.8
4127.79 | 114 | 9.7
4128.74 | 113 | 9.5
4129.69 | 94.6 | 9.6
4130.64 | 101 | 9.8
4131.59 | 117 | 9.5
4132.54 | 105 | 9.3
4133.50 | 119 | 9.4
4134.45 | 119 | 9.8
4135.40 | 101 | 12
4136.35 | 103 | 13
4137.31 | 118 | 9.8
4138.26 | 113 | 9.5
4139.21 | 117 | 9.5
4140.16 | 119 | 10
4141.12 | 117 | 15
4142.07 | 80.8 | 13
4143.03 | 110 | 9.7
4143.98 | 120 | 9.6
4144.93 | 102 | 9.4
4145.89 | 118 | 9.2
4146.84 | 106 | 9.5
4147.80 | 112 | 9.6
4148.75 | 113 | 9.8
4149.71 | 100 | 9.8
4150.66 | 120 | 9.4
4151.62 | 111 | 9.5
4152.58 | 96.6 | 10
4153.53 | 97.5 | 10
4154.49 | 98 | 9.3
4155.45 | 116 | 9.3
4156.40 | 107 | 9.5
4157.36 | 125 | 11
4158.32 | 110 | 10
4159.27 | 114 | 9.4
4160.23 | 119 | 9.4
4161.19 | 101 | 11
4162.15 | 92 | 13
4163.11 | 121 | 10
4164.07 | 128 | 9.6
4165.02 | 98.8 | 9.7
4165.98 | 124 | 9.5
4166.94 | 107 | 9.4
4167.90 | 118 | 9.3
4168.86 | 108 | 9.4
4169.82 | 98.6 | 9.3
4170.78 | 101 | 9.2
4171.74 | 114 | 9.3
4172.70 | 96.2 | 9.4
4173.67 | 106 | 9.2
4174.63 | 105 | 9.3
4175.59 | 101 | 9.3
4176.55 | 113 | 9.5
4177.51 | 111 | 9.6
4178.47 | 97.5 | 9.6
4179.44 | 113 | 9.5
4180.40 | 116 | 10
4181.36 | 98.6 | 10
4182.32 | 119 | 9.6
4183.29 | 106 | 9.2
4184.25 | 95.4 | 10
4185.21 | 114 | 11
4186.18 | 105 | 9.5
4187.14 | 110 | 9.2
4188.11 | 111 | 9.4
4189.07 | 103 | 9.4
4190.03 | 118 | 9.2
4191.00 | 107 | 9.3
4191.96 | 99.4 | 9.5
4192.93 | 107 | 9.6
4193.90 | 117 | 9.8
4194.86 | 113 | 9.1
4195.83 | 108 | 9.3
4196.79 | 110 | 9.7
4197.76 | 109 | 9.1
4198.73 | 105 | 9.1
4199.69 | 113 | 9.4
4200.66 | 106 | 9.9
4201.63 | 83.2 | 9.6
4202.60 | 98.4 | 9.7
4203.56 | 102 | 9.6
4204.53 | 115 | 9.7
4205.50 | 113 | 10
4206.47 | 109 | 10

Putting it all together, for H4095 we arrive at 10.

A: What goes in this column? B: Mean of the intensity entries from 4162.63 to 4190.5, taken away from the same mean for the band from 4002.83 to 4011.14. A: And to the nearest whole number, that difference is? 1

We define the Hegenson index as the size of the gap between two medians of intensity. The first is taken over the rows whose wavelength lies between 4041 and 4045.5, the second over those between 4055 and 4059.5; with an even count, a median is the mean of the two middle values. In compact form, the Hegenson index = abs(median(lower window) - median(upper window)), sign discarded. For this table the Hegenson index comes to 16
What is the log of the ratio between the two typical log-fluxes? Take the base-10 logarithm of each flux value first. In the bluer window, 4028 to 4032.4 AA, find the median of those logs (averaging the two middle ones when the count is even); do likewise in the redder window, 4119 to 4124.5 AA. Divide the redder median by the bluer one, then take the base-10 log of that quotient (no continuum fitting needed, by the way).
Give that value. -0.017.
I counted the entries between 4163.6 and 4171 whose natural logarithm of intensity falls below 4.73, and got 5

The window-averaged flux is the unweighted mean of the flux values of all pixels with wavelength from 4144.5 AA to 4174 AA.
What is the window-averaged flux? 109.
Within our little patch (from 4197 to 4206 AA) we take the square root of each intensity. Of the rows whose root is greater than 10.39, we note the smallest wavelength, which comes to 4197.76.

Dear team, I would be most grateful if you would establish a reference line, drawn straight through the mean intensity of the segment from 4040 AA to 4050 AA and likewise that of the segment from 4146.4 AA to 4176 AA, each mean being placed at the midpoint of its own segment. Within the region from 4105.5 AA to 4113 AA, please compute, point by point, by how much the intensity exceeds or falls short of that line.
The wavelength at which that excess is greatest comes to 4112.61 AA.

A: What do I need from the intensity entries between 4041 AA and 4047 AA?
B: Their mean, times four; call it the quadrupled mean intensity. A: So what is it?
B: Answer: 487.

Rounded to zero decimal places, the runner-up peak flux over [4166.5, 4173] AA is 114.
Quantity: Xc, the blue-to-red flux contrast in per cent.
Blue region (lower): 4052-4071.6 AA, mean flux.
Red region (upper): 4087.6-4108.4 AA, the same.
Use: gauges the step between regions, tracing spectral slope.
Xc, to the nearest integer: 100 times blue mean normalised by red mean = 96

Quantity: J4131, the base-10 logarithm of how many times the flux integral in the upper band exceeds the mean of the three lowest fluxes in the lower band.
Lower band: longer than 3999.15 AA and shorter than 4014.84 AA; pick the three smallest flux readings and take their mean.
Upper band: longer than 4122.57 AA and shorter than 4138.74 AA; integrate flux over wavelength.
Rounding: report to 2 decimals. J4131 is 1.26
